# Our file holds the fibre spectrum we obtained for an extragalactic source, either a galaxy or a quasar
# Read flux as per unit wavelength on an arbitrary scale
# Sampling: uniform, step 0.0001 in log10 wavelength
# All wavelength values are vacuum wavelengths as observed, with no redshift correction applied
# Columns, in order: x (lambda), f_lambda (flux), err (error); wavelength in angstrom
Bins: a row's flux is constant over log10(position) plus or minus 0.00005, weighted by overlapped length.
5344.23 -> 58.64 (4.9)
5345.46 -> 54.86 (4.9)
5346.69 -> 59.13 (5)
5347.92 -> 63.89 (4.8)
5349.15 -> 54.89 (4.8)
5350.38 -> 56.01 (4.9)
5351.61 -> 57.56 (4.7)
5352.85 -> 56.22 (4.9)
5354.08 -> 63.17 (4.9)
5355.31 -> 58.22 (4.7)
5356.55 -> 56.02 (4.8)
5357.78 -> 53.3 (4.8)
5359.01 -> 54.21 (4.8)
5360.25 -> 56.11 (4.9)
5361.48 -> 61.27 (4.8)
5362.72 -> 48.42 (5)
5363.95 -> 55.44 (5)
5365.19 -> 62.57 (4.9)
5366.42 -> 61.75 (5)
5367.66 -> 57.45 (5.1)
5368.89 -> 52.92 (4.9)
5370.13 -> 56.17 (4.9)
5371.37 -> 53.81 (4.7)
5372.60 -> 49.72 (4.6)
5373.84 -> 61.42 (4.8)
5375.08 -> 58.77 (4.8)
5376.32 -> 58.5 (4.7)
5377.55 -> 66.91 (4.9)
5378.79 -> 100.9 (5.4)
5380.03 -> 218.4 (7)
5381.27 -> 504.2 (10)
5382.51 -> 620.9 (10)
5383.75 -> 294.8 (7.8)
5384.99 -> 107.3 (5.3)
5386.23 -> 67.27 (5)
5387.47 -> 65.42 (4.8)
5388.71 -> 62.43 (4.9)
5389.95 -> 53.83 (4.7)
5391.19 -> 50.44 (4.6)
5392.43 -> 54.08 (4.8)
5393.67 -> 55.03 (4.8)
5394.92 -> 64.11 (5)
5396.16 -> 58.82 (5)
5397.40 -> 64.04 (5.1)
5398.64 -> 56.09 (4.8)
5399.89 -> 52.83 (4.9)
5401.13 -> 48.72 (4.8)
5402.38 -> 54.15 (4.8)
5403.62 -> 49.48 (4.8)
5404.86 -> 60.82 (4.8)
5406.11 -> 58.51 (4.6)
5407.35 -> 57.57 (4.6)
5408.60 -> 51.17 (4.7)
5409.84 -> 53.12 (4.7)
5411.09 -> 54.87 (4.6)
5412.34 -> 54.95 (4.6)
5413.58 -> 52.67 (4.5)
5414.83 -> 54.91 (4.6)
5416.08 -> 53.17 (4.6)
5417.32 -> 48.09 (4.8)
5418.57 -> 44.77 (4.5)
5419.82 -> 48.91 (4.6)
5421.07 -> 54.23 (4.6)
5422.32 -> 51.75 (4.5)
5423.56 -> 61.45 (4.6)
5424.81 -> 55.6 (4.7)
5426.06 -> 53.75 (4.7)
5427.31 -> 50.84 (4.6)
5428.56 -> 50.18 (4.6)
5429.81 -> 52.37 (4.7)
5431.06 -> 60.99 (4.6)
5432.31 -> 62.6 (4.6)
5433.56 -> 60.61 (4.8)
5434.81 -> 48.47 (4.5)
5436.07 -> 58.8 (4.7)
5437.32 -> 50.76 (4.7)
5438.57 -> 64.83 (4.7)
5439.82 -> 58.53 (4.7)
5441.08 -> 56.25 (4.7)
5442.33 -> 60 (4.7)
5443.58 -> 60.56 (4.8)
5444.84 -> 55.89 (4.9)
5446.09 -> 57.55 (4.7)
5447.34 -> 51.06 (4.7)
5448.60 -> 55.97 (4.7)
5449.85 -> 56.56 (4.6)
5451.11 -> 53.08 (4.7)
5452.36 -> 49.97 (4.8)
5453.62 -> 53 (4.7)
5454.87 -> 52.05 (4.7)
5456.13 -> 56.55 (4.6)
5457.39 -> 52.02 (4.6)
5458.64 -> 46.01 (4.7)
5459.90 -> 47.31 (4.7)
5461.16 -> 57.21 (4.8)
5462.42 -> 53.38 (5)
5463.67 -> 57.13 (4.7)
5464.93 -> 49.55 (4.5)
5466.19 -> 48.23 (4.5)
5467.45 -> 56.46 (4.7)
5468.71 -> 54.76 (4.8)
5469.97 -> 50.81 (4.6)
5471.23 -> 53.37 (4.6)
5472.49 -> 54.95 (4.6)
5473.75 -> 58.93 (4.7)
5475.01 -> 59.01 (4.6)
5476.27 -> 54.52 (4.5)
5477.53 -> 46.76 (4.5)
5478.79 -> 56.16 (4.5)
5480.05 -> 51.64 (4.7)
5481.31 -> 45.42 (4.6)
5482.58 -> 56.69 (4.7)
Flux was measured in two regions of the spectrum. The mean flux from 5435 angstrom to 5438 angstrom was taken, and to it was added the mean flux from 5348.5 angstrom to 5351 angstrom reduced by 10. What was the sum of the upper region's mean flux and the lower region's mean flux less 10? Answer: 100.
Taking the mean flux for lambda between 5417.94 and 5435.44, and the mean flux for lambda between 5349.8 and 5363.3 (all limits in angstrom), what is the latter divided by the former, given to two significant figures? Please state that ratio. 1.0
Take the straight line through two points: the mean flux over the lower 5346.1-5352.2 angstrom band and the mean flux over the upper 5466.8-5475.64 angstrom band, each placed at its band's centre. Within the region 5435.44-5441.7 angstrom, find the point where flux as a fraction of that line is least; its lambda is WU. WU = 5437.32 angstrom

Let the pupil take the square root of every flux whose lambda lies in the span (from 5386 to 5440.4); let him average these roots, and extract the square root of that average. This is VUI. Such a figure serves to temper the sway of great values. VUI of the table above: 2.73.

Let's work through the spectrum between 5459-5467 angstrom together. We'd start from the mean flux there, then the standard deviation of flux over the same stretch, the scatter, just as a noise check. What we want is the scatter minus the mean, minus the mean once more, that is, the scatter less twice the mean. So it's -100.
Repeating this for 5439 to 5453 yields -109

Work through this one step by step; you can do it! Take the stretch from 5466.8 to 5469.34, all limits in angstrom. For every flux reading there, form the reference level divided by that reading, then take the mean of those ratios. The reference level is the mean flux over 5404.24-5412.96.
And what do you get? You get 1.00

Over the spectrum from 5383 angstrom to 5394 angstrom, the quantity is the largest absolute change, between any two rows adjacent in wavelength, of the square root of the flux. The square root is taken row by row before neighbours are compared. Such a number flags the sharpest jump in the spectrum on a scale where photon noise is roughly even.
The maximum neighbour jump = 6.8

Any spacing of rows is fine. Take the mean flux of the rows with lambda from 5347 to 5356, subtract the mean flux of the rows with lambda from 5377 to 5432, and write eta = -31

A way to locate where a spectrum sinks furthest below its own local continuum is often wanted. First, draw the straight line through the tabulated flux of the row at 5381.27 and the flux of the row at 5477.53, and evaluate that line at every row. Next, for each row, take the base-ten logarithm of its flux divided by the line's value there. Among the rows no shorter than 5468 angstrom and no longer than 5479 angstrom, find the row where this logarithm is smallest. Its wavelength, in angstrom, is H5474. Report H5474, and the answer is 5469.97 angstrom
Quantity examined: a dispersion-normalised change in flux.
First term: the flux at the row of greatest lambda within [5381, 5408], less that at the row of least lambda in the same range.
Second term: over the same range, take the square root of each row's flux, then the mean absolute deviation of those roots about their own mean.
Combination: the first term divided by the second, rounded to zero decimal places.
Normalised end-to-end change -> -135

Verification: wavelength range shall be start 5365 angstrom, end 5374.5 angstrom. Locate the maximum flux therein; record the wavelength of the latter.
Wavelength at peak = 5365.19 angstrom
